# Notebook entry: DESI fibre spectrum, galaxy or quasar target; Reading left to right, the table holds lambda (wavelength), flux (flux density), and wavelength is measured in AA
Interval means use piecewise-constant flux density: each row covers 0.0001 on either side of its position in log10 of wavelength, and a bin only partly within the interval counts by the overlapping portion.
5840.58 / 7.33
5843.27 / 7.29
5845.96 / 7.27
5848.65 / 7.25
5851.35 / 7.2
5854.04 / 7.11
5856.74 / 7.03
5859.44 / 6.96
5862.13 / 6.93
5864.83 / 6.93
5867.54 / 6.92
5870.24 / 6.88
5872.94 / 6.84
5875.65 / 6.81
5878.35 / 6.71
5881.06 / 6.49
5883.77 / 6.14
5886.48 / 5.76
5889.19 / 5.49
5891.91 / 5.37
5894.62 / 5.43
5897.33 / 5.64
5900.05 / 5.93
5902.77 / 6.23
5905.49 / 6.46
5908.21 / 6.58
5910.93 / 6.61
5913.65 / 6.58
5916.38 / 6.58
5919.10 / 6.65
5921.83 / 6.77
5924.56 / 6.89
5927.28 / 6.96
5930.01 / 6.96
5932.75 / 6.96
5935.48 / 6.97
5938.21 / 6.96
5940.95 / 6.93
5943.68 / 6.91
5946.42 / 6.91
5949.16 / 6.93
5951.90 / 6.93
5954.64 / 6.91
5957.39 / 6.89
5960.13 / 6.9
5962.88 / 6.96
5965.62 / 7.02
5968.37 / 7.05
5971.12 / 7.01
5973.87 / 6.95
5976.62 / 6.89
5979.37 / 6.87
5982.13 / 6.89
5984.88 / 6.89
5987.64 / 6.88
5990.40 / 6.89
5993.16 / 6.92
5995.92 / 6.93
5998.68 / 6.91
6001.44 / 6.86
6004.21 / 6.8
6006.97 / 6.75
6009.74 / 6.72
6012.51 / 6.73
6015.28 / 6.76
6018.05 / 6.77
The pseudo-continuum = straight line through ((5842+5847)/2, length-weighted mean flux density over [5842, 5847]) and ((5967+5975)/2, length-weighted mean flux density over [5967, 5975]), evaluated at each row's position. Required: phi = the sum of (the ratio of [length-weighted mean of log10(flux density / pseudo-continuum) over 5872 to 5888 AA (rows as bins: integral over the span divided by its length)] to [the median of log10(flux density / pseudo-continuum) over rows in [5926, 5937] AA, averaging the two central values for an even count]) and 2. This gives 8.1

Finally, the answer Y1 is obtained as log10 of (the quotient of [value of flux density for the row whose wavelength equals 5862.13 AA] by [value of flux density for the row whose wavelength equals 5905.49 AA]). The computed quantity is 0.03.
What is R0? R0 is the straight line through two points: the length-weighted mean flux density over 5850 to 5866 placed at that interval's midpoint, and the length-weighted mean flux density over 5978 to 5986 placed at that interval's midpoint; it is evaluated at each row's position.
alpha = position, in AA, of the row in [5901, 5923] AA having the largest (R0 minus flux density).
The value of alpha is 5902.77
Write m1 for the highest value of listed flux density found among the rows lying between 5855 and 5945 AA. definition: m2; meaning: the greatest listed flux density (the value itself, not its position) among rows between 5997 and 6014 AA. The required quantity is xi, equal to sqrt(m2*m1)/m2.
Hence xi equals 1.009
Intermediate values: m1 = 7.03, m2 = 6.91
